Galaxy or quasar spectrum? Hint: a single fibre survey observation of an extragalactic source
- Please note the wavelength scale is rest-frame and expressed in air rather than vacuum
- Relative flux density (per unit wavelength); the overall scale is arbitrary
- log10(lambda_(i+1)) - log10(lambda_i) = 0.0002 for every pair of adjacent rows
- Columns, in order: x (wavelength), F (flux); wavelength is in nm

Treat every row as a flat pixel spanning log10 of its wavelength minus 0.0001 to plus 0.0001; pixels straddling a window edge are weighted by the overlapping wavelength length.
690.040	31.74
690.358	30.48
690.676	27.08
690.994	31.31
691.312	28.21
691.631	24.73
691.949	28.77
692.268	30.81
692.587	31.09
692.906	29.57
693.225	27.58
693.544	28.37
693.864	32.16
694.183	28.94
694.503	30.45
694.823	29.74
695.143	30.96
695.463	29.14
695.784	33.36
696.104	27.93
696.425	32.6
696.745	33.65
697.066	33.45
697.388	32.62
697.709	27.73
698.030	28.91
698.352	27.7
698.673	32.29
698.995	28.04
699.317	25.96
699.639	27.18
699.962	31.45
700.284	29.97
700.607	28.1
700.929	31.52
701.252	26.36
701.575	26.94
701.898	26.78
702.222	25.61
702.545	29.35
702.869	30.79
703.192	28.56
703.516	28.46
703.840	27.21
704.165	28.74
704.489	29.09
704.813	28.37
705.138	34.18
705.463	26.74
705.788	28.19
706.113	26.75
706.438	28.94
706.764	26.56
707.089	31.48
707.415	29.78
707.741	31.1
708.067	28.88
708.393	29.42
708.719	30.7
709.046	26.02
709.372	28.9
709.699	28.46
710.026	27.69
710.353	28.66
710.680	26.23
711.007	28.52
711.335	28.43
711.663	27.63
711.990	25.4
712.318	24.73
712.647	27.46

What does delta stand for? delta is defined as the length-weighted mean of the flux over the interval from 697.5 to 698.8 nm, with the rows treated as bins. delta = 29.2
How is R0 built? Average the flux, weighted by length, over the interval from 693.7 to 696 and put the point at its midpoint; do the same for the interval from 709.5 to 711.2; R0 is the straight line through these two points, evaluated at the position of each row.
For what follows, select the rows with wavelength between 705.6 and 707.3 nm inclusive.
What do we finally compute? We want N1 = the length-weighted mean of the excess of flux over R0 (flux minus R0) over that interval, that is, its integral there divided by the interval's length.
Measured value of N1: -0.2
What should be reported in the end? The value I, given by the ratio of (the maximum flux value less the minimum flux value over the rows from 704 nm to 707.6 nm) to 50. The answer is 0.152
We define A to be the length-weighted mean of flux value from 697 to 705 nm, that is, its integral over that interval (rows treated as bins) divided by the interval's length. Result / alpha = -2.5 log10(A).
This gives -3.65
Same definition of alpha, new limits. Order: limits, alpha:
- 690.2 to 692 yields -3.63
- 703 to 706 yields -3.65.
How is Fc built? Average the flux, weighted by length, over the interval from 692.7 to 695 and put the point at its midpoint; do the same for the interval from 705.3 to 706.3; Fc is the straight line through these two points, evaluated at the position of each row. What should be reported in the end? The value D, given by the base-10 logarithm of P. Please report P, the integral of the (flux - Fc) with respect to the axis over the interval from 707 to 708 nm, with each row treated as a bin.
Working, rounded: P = 3.6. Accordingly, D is 0.6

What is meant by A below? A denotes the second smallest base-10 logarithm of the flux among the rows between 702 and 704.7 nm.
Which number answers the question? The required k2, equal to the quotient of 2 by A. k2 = 1.394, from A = 1.43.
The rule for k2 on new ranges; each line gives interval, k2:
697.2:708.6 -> 1.414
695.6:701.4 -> 1.408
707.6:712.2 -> 1.413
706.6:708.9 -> 1.369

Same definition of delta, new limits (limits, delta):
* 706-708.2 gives 29.1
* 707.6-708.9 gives 30.0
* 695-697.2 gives 31.6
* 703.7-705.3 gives 29.5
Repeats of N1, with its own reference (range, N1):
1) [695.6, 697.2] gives 1.8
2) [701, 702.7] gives -2.2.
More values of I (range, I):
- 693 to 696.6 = 0.116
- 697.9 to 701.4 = 0.127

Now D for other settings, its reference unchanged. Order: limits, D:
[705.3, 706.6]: -0.3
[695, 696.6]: 0.4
